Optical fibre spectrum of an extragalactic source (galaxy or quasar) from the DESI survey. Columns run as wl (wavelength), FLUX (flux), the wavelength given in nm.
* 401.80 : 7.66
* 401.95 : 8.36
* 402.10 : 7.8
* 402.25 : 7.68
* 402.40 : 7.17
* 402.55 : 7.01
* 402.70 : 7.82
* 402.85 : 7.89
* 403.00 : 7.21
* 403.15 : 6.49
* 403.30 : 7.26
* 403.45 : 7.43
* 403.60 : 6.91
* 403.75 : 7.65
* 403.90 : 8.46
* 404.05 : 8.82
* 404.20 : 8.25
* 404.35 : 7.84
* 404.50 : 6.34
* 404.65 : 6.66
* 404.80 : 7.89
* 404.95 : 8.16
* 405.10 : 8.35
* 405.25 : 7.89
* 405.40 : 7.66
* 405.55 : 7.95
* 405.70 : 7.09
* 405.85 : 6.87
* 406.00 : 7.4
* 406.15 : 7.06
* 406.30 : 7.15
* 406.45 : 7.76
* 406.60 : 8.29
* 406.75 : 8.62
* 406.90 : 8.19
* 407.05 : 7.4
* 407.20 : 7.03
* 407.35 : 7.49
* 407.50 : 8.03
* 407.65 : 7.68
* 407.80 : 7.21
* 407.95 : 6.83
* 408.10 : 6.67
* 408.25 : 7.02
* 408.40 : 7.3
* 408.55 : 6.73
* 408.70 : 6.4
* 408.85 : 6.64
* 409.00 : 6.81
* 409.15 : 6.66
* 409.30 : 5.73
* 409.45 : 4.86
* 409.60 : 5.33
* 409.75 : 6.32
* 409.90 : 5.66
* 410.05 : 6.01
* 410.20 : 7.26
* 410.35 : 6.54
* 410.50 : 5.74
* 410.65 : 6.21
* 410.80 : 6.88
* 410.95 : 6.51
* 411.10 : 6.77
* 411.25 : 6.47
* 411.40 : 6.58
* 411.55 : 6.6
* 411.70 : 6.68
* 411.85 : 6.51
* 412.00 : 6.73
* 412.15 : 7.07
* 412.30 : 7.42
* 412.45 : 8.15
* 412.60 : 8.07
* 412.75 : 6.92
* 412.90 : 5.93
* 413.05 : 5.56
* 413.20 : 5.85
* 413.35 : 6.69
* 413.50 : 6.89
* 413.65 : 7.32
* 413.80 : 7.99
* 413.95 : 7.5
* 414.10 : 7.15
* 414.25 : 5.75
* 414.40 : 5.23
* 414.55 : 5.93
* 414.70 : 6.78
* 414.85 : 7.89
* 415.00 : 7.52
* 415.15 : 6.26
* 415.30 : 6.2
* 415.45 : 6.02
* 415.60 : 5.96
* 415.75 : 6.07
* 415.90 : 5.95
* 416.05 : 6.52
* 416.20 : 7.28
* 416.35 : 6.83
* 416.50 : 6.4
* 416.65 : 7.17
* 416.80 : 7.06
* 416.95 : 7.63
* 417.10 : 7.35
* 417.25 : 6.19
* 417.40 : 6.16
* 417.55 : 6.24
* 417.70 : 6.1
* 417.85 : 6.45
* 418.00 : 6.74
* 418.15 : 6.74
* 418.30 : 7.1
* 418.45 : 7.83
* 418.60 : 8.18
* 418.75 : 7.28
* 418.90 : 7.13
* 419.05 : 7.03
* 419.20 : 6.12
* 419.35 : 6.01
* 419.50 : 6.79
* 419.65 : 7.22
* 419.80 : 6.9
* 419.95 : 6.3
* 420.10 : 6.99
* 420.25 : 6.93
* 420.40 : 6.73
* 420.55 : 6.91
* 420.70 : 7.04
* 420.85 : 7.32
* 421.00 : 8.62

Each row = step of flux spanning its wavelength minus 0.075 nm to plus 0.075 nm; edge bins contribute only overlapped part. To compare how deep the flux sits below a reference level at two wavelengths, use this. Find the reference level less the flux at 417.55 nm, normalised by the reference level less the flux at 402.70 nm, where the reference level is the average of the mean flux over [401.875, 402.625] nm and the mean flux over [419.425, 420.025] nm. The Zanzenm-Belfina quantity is -1.6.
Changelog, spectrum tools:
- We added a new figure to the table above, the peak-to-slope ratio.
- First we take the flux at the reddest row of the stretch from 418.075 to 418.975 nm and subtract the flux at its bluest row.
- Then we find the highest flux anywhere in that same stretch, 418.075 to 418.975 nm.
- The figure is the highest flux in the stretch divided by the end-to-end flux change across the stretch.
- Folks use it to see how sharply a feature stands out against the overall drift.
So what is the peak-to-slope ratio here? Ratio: 21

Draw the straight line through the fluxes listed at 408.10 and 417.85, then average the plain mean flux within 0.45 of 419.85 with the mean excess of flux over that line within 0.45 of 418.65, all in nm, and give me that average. 3.9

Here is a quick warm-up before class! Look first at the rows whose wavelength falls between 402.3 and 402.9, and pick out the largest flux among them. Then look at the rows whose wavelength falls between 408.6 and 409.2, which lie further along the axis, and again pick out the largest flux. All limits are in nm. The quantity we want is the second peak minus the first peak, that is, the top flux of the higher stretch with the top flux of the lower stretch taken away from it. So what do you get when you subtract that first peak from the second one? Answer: -1.1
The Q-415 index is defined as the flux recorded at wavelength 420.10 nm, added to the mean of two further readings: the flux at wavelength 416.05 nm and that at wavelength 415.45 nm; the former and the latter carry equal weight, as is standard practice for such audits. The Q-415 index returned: 13.3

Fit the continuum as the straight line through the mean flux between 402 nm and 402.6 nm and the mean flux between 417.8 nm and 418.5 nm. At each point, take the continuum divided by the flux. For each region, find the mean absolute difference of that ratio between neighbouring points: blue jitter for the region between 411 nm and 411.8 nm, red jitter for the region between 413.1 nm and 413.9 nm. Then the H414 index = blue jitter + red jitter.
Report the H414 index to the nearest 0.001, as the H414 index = 0.103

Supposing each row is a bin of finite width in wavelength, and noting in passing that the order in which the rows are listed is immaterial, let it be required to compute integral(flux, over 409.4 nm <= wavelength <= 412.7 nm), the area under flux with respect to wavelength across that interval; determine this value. 21.7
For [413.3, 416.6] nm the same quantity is 21.9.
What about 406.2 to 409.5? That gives 23.5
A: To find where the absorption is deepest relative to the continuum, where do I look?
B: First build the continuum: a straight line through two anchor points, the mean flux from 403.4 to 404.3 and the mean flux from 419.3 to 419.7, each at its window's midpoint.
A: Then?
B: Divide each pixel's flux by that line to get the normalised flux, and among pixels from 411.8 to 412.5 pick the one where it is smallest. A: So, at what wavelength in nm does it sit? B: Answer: 411.85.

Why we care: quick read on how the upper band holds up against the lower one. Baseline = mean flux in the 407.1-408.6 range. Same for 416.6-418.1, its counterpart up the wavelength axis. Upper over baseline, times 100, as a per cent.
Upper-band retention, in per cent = 93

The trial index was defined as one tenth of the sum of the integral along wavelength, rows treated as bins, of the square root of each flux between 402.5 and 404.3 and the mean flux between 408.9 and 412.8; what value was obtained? 1.2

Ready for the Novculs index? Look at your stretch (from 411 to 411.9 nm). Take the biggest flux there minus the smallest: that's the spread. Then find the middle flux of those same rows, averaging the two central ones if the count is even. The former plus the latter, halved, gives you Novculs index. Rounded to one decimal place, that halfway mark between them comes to 3.4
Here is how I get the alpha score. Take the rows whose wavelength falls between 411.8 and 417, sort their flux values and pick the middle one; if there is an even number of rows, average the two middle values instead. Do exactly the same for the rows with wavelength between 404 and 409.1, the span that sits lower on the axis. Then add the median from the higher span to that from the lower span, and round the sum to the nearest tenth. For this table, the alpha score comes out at 14.2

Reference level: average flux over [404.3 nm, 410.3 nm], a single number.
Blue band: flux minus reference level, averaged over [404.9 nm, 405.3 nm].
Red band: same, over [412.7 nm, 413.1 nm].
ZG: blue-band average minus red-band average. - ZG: 2.0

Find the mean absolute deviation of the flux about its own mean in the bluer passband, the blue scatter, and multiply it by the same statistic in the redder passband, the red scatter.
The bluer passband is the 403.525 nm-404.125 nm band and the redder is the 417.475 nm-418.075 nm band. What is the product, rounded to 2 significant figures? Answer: 0.14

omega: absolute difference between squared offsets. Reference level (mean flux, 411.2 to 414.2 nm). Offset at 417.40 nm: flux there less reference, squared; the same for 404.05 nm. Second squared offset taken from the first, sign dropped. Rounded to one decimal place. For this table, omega 3.1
